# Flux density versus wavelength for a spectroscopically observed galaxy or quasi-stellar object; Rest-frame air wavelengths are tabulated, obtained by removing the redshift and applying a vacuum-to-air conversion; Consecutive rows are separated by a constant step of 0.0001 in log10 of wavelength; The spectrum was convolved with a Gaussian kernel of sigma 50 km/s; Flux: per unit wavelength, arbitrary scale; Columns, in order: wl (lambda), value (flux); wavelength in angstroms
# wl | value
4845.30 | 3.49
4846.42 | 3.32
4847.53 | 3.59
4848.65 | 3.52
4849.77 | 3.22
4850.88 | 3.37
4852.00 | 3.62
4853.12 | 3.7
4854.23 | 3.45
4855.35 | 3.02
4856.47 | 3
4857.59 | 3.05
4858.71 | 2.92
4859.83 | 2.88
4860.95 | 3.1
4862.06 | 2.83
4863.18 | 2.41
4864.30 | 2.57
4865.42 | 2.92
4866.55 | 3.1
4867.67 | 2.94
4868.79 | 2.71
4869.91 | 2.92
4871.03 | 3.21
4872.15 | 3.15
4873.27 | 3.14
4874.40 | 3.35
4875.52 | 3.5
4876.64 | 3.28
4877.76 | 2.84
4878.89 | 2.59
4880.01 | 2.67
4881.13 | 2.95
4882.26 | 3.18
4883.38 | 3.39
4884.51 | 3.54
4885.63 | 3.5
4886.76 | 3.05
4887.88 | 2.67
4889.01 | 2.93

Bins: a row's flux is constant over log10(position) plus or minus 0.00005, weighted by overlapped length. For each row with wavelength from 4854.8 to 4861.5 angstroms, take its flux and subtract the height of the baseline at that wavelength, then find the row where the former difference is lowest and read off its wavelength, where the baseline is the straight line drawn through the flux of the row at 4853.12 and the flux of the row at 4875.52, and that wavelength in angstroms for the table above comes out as 4859.83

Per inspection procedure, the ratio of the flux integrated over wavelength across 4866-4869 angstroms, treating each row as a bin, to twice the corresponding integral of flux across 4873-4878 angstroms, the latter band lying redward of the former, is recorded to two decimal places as 0.27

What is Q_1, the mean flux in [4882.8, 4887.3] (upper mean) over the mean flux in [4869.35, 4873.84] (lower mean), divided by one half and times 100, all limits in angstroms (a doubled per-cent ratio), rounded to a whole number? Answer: 217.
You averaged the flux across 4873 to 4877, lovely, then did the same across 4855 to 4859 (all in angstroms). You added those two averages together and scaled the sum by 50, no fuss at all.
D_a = 316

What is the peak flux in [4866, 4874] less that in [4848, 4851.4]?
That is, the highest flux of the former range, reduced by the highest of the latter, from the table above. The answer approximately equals -0.31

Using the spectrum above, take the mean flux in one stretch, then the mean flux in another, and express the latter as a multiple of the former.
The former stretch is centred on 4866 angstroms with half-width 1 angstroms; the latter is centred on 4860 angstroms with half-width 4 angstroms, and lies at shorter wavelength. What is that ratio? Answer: 0.96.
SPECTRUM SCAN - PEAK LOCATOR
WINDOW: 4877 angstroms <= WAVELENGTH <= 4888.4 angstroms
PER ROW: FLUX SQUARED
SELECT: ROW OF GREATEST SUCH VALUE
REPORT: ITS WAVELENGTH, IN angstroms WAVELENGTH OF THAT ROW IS 4884.51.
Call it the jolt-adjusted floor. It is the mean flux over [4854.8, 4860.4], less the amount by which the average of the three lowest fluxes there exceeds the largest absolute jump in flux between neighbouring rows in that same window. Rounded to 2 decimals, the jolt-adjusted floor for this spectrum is 0.17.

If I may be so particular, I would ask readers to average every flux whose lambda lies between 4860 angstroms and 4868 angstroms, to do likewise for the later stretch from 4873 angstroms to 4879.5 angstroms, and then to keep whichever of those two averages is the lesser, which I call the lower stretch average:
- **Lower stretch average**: 2.84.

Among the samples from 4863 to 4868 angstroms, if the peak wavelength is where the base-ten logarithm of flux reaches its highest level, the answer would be 4866.55 angstroms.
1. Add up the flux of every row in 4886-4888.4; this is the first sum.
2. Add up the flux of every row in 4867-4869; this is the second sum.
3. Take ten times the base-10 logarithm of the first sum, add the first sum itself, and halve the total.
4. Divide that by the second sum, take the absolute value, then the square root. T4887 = 1.08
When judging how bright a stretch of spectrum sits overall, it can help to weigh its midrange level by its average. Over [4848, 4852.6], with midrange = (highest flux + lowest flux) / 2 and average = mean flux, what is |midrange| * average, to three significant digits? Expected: 11.7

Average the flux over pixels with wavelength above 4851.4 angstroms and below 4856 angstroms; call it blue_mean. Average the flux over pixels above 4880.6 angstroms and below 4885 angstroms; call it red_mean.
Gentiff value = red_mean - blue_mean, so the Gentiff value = -0.18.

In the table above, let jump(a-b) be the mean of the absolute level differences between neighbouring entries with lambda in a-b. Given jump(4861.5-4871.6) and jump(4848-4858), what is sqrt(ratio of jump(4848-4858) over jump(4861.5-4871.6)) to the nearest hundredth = 0.87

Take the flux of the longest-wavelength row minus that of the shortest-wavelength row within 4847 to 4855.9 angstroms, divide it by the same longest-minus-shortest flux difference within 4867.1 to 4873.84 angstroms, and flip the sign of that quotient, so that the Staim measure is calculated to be 3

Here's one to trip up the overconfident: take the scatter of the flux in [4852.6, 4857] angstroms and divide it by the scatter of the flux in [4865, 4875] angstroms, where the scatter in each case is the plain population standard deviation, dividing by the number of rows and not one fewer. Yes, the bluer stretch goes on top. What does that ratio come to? 1.6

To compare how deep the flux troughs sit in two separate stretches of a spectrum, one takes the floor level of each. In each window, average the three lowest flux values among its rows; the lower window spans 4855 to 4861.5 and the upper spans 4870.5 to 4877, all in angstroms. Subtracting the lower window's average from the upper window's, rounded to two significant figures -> 0.23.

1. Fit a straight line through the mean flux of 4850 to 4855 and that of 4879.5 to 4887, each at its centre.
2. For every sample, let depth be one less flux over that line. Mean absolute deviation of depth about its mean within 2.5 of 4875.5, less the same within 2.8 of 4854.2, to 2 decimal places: -0.02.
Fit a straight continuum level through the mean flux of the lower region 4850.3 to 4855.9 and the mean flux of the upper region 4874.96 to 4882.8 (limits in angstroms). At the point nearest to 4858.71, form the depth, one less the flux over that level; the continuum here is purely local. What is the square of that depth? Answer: 0.016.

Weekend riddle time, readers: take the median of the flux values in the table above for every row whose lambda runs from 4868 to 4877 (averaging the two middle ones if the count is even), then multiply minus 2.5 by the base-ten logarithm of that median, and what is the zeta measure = -1.26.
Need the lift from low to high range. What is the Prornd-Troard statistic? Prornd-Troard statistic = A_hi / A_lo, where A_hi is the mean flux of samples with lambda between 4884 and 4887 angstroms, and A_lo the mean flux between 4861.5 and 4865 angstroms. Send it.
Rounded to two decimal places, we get 1.29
